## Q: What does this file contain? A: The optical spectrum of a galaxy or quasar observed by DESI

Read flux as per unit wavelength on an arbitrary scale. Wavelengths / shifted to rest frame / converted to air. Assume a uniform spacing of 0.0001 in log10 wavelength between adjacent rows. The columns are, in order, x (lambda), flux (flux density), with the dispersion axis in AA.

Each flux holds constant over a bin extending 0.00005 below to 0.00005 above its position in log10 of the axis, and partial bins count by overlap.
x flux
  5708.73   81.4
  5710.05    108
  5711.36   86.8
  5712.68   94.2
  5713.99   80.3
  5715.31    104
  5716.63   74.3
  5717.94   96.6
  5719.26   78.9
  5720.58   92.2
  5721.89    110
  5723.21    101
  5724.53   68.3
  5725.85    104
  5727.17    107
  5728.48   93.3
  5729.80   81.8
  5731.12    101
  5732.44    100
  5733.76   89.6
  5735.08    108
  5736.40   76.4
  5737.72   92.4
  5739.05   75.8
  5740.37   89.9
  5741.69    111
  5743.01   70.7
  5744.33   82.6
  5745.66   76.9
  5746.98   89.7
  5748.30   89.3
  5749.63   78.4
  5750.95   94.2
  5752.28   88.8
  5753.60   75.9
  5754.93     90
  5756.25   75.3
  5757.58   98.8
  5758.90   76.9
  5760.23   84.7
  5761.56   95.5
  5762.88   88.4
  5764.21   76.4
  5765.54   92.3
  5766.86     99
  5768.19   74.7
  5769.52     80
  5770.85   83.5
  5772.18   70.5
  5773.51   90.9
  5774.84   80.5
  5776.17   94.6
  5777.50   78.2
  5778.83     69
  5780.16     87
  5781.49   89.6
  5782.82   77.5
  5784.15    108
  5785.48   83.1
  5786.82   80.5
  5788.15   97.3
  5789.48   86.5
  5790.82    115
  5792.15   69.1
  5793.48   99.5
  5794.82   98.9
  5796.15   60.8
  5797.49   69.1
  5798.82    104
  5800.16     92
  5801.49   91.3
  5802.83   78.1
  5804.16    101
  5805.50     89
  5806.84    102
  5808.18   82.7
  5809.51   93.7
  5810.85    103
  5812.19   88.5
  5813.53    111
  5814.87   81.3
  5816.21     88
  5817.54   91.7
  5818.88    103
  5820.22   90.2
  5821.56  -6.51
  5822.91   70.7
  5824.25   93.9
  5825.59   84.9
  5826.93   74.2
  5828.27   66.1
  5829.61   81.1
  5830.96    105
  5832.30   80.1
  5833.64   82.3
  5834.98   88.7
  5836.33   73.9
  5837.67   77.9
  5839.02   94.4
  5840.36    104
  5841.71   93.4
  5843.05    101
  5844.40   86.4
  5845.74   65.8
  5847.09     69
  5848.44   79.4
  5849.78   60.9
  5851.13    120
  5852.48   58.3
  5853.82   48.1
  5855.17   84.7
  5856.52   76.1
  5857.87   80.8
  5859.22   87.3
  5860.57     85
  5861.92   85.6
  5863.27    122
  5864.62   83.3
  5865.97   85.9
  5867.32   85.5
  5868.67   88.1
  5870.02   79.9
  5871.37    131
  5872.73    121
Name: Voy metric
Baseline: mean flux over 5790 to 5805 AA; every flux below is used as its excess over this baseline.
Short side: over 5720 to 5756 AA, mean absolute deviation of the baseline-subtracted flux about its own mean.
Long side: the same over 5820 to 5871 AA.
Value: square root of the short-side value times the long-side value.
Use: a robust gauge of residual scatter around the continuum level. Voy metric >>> 11.2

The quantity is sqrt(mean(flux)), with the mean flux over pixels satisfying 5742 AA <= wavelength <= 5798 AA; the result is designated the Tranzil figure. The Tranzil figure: 9.2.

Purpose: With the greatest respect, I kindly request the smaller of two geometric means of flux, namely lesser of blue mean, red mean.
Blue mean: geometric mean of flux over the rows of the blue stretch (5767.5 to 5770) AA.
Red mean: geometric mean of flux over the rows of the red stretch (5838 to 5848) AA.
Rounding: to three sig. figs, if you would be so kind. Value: 77.3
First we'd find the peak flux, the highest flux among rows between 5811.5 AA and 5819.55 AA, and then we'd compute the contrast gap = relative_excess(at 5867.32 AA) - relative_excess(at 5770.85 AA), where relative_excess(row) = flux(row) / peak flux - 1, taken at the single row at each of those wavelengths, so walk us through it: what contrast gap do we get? 0.02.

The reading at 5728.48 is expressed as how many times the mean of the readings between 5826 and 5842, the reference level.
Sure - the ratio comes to 1.10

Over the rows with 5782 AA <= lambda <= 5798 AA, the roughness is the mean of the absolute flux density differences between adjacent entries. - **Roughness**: 21.6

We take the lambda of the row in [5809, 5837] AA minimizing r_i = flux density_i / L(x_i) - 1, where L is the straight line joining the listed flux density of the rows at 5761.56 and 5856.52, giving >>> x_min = 5821.56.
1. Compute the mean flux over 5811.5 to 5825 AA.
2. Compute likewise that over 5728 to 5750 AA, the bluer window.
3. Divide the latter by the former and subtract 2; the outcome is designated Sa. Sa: -0.908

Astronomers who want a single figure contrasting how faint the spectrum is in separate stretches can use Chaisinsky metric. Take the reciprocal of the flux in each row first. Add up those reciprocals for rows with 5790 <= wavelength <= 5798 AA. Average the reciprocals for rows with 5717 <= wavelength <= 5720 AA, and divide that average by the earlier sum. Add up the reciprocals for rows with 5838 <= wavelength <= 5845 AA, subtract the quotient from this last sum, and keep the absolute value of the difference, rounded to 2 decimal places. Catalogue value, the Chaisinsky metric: 0.10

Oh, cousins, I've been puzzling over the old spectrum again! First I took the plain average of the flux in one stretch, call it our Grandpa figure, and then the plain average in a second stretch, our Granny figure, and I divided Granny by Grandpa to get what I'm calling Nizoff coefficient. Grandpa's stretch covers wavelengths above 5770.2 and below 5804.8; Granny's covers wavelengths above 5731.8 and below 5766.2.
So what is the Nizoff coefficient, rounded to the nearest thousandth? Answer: 1.005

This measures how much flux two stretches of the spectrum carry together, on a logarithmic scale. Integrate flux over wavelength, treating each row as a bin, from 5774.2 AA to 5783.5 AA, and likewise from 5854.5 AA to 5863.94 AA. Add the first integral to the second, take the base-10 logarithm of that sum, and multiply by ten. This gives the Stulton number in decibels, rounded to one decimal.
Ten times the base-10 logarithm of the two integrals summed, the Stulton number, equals 32.1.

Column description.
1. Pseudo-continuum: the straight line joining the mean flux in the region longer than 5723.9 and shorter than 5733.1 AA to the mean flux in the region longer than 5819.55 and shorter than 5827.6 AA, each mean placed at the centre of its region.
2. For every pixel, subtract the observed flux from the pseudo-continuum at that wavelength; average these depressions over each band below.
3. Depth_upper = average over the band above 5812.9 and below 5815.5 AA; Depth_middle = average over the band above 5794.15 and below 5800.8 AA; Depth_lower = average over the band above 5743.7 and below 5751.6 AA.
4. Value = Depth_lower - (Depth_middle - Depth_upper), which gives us -12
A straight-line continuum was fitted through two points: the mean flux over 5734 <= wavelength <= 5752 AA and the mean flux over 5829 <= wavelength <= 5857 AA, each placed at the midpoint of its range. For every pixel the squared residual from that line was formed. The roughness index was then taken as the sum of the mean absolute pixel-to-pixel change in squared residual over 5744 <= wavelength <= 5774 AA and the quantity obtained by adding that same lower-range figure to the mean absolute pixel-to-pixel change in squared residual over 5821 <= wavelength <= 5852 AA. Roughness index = 764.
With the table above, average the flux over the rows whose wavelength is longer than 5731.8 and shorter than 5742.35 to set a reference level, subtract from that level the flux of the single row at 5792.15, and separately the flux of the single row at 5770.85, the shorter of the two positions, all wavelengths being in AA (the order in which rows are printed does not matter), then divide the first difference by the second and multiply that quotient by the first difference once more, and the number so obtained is 60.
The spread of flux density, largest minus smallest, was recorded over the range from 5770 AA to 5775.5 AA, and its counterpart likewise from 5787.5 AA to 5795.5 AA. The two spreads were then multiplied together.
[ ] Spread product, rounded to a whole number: 936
